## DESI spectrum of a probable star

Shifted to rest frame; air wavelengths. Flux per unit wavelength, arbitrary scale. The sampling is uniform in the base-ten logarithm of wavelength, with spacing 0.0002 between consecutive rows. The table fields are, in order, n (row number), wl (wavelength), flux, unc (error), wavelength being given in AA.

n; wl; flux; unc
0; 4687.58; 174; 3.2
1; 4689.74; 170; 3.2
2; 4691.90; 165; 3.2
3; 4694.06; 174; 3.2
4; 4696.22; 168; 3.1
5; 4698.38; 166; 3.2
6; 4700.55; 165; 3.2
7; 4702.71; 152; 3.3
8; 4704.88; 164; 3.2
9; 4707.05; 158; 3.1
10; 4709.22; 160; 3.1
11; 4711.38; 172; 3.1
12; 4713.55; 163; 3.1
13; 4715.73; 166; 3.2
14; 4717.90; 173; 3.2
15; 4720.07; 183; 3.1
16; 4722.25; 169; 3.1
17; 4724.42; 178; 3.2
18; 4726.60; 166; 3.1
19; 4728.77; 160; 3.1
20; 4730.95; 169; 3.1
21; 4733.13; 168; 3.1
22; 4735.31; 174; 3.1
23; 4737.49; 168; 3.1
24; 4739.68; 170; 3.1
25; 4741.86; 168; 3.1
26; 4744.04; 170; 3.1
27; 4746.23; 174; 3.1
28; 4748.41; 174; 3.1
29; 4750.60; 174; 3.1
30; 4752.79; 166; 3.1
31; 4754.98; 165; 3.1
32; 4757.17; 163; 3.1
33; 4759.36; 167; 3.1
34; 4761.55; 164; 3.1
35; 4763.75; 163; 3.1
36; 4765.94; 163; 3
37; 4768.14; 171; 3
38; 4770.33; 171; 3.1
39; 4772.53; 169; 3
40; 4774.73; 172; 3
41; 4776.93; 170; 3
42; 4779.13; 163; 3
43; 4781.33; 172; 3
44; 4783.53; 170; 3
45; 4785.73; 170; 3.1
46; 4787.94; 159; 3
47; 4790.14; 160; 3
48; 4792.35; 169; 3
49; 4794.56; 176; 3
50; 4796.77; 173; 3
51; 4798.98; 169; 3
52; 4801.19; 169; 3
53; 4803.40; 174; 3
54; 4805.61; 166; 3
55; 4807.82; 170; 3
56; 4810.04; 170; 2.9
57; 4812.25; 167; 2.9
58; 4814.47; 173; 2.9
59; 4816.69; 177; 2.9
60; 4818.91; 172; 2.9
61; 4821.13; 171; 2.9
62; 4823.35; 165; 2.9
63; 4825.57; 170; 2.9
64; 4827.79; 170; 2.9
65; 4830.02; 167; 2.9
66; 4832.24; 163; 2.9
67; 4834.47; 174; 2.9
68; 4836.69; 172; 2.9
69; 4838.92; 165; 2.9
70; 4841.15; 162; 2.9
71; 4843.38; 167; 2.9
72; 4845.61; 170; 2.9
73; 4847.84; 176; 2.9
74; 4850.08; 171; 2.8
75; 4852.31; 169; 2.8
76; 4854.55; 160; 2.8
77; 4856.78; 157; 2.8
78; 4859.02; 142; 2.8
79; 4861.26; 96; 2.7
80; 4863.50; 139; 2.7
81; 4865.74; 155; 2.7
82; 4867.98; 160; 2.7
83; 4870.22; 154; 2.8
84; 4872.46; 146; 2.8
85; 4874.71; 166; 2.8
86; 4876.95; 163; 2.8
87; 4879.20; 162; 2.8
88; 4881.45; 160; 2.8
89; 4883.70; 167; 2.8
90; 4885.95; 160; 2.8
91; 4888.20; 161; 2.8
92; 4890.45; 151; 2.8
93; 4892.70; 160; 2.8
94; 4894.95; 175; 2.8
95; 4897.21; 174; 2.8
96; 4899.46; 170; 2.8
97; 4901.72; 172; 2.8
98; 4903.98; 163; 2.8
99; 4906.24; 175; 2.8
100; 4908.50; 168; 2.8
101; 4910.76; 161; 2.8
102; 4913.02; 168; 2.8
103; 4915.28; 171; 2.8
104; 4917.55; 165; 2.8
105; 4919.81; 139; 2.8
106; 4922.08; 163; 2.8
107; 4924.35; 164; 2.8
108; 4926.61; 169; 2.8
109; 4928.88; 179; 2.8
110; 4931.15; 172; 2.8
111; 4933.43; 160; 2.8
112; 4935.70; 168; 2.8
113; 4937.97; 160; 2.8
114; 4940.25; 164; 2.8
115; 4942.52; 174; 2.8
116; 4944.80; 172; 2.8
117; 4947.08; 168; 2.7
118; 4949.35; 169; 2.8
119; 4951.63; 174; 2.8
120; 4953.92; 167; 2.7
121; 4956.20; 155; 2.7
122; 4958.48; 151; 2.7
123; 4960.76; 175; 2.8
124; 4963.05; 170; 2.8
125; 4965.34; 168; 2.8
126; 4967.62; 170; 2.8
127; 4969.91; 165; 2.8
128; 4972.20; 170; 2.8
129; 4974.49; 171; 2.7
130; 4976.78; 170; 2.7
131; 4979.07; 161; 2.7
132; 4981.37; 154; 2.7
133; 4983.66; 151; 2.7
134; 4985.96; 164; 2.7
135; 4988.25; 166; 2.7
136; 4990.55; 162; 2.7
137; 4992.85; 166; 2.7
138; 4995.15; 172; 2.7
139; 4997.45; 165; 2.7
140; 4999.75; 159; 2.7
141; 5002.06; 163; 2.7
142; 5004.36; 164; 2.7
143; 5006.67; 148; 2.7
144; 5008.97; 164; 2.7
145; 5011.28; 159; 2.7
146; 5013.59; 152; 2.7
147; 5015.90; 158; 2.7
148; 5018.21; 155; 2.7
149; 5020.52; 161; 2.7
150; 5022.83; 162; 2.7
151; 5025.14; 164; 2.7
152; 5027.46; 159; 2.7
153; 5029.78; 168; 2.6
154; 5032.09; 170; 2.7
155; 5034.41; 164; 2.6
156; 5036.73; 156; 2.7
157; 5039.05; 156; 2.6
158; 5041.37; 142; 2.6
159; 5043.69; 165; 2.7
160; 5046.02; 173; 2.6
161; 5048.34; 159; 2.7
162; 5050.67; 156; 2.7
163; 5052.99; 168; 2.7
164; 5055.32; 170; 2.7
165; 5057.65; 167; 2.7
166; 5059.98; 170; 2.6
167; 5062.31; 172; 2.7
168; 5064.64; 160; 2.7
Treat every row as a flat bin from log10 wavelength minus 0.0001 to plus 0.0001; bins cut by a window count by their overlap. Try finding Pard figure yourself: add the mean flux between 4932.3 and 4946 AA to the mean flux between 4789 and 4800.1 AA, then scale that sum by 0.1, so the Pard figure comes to 33.6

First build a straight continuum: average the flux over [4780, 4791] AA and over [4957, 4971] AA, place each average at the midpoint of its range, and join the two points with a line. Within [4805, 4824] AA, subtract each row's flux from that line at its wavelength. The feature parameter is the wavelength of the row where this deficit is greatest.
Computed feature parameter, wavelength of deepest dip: 4823.35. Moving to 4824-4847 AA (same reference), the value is 4841.15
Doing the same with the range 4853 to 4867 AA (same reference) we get 4861.26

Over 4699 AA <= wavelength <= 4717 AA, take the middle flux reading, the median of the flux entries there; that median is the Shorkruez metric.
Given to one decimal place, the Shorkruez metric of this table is 163.5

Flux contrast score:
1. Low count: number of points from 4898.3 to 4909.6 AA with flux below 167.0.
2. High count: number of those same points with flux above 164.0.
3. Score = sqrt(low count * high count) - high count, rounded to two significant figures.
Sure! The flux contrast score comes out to -2.0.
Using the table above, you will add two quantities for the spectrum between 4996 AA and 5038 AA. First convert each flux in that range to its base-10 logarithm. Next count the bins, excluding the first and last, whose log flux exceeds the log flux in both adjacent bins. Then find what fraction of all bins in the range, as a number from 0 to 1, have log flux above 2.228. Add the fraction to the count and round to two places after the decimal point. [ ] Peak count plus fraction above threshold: 5.06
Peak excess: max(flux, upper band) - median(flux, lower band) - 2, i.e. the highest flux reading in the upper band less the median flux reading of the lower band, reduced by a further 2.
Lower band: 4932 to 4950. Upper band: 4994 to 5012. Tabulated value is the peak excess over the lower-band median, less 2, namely 2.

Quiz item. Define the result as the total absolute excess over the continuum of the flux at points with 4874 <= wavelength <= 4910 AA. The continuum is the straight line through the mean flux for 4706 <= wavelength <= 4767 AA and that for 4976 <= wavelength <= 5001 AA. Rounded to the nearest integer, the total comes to 88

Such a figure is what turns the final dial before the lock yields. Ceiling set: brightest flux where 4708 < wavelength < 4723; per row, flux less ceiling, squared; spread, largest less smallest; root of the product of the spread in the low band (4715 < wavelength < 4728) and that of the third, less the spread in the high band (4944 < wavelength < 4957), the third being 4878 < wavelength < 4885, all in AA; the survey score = -422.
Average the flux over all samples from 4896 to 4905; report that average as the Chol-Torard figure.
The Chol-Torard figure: 169.8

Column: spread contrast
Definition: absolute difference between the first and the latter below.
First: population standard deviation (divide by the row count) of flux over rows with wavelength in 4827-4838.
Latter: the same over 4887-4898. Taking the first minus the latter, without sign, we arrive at 5.24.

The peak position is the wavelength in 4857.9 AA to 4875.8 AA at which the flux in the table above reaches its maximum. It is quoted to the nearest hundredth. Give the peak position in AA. 4874.71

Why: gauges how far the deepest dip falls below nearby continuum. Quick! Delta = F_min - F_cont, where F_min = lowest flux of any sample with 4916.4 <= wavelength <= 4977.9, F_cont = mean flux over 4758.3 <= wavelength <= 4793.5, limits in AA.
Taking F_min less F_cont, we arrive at -28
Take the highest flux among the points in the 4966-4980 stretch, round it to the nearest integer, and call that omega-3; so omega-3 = 171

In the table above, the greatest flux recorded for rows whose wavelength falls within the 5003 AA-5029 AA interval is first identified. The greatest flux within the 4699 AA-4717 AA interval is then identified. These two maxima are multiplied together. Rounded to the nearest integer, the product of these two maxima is 28208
